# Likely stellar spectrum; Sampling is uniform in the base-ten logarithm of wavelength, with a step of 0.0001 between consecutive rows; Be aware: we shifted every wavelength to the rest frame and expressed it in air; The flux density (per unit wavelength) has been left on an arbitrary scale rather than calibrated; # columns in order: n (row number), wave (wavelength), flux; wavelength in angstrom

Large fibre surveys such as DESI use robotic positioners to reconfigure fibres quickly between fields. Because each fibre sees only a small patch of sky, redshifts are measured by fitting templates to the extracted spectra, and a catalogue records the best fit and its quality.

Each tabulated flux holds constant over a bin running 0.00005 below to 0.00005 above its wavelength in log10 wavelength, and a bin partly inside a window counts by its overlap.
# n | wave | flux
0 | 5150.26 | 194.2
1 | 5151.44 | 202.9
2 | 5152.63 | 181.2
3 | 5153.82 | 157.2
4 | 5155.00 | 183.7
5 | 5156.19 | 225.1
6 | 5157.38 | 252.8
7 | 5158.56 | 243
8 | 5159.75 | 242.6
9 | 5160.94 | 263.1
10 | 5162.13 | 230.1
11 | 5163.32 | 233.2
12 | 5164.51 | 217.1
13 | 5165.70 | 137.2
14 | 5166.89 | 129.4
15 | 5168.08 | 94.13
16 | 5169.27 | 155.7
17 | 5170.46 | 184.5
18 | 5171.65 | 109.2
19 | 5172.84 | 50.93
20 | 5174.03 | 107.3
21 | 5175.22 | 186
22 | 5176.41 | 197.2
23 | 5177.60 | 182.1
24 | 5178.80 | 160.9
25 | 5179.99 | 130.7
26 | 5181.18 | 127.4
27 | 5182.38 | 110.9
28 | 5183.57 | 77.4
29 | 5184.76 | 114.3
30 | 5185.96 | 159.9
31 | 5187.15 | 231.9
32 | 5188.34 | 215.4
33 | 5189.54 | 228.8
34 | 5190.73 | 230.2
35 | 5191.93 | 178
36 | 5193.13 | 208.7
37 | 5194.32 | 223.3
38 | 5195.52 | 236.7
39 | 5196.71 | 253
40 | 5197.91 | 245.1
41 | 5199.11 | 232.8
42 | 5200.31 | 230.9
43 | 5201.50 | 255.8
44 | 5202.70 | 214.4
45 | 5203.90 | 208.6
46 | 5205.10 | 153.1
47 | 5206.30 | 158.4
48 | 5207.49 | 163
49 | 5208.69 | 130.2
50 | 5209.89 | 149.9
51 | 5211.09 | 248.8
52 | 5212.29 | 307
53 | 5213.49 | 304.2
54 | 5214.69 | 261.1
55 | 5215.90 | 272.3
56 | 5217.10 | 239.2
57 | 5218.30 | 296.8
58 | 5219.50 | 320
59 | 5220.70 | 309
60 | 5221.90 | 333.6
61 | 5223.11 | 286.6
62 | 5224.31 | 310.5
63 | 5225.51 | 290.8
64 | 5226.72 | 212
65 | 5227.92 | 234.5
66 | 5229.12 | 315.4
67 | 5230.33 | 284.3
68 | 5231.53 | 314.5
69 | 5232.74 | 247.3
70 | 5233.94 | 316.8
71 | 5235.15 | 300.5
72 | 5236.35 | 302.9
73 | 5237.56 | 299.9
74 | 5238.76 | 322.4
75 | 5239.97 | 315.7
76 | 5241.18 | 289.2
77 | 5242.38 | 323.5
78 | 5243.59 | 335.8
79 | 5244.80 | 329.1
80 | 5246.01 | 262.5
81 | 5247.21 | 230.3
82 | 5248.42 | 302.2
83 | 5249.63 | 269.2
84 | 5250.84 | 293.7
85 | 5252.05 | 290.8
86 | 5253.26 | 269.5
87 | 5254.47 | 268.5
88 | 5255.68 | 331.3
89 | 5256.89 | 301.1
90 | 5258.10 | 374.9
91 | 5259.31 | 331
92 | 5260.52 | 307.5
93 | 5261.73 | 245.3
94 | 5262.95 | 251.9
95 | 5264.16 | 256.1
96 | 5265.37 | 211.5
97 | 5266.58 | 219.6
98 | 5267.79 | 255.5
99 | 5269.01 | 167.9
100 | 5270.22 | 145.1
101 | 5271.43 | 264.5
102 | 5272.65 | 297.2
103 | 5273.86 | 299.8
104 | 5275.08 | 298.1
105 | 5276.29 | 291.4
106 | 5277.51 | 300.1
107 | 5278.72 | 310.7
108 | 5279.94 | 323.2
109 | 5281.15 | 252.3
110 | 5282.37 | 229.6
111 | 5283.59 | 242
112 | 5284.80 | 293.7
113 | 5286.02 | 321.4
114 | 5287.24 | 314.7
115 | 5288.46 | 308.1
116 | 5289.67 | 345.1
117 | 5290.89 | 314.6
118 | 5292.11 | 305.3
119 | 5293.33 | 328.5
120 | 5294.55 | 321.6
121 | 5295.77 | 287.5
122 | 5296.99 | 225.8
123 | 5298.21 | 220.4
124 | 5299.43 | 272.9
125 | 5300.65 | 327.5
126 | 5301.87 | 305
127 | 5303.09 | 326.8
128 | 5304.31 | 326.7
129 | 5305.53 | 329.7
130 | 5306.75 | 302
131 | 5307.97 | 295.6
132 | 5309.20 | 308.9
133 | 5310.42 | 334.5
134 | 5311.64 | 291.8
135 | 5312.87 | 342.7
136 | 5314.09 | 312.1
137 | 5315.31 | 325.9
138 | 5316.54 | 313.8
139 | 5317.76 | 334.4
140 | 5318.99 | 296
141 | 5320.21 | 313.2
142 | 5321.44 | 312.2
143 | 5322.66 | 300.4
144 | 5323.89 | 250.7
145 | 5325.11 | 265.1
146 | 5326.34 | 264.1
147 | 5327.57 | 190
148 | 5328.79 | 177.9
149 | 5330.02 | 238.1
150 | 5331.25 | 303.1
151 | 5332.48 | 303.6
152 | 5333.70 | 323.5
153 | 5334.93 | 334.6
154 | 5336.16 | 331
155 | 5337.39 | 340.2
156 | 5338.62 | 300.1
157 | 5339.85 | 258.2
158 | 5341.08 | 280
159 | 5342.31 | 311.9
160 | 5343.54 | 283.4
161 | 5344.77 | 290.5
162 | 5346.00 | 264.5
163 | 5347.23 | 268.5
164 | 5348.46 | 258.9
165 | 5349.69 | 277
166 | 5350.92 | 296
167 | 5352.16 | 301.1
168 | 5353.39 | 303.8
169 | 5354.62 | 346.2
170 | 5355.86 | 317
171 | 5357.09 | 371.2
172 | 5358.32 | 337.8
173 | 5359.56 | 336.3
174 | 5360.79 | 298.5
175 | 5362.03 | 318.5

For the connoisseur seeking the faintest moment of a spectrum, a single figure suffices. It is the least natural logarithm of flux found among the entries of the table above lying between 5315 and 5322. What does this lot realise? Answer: 5.69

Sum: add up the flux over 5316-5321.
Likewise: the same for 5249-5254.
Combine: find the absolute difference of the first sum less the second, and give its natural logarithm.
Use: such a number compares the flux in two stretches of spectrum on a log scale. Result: 4.90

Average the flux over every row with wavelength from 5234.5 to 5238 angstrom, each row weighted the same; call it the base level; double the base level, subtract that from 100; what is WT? -502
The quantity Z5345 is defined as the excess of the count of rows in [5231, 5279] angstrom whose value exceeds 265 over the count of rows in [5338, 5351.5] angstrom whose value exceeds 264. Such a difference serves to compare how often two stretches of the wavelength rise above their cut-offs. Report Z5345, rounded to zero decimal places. 19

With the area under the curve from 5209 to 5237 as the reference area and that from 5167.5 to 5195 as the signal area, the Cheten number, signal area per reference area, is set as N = 0.56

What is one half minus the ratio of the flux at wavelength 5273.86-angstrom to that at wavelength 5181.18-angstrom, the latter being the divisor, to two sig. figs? -1.9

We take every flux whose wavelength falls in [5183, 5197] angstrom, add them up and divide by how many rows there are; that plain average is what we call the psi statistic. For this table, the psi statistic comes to 196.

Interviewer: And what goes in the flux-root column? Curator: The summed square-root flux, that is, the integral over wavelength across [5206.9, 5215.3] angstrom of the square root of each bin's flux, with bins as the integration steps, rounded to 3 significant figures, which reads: 124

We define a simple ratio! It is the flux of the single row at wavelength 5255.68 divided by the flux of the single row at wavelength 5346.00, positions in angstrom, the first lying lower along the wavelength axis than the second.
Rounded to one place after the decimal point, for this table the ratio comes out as 1.3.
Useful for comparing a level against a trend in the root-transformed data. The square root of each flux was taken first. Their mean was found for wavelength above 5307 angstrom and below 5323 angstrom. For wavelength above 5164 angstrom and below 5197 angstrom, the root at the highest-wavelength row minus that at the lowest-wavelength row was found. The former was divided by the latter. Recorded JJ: 15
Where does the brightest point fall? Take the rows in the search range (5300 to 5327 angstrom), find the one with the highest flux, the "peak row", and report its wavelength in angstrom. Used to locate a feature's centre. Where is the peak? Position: 5312.87 angstrom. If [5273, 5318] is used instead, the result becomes 5289.67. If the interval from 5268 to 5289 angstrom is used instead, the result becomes 5279.94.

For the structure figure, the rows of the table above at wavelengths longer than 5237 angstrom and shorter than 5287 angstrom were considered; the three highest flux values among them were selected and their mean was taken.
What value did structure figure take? 347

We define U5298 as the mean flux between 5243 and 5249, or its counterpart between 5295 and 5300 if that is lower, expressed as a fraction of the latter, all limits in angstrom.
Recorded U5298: 1.00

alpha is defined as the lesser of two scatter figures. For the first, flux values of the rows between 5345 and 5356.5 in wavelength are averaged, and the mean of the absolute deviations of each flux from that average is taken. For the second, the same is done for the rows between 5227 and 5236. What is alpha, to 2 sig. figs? 23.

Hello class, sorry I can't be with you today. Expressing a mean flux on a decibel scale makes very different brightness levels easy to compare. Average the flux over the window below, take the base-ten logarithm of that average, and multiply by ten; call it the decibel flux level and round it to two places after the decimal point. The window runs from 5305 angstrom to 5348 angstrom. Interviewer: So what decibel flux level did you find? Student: 24.68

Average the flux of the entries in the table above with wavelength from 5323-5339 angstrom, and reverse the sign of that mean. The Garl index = -279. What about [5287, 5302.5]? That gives -298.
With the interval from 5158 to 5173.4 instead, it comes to -176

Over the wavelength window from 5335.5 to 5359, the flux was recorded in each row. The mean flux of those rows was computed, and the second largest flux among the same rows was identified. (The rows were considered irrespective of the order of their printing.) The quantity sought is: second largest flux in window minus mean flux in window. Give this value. 44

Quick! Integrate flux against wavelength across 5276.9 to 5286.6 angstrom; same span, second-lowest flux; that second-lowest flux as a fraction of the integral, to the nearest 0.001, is 0.088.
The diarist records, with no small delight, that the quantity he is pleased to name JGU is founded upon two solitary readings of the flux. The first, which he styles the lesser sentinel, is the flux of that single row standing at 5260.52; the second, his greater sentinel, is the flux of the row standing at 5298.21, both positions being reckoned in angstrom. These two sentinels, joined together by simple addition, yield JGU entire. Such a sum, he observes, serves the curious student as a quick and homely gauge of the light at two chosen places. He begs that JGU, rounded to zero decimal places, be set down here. 528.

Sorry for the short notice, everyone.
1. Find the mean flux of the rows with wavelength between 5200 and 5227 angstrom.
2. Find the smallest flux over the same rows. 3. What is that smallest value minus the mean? -116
